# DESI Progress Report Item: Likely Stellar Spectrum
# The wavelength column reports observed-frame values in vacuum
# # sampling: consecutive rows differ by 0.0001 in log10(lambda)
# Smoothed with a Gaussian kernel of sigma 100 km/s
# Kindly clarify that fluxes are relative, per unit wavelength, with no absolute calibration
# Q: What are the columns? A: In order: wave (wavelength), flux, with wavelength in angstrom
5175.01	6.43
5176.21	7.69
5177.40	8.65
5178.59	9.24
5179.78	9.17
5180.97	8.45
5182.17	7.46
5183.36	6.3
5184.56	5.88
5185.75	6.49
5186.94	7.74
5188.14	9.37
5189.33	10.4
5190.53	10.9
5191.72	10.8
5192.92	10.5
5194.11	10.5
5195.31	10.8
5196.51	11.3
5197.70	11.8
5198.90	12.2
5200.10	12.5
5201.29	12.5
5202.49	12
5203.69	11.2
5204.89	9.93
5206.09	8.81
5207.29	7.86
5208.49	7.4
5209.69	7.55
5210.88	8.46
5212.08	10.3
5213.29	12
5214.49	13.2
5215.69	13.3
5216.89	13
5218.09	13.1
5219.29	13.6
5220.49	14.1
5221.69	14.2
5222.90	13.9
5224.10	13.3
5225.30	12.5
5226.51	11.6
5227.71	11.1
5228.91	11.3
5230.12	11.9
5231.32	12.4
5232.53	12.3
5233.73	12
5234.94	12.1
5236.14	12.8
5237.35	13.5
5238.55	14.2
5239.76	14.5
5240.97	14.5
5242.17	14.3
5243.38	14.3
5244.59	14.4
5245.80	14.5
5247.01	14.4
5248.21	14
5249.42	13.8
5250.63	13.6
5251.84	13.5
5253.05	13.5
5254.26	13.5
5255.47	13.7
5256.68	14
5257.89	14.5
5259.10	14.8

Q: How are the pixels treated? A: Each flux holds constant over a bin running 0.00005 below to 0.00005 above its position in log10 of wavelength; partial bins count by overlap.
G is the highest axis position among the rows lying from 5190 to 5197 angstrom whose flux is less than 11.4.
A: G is 5196.51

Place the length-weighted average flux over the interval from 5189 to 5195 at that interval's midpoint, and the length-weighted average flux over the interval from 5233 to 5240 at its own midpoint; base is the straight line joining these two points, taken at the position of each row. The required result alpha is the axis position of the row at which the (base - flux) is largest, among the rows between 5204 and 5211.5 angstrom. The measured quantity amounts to 5208.49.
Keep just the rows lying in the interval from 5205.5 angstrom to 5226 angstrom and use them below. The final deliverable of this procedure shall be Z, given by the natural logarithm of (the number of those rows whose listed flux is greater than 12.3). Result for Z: 2.30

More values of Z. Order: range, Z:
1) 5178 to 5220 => 1.95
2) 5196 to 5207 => 0.69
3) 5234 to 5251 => 2.56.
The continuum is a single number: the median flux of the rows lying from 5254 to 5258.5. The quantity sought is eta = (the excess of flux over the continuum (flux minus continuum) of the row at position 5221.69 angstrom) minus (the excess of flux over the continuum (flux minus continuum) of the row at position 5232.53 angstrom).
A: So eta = 2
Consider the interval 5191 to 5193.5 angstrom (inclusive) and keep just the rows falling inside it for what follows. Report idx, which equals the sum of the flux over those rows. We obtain 21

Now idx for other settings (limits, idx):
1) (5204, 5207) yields 19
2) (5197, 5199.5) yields 24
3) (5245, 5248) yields 29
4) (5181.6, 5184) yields 14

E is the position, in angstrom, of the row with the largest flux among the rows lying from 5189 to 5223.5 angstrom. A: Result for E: 5221.69 angstrom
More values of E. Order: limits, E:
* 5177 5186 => 5178.59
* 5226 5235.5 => 5231.32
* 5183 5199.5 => 5198.90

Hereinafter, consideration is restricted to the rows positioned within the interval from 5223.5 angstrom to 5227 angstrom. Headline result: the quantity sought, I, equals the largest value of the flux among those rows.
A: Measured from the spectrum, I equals 13.3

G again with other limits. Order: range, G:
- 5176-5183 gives 5182.17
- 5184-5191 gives 5190.53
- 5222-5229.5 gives 5228.91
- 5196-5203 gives 5196.51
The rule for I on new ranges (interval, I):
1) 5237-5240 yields 14.5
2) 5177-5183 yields 9.24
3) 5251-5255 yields 13.5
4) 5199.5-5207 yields 12.5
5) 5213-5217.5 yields 13.3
